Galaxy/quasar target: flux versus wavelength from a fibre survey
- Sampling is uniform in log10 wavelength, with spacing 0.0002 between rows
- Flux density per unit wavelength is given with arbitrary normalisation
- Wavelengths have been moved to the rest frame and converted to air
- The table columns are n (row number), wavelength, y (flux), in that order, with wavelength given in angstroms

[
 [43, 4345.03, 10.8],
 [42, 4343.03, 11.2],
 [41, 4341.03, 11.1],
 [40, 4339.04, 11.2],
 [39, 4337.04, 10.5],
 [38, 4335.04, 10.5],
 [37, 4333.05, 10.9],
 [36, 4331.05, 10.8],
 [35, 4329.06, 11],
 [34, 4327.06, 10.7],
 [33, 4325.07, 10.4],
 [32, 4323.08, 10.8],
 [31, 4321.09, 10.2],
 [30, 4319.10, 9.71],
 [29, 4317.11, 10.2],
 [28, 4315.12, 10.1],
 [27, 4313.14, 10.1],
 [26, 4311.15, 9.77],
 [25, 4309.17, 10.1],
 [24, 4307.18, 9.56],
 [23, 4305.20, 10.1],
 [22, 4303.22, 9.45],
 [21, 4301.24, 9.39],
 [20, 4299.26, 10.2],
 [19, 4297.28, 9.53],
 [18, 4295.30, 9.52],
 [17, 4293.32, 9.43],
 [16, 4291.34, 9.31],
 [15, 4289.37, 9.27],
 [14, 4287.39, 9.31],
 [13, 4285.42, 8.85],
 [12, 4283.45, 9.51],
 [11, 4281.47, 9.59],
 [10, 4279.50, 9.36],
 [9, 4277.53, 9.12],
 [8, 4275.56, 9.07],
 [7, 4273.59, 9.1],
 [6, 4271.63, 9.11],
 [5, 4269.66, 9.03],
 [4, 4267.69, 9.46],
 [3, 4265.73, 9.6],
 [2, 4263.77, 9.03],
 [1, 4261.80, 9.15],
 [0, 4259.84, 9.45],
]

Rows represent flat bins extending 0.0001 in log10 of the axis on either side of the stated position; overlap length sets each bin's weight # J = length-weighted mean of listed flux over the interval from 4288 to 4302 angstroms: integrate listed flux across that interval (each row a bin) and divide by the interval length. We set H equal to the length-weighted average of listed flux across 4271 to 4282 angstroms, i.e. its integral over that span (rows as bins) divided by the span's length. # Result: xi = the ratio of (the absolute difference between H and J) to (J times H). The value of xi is 0.003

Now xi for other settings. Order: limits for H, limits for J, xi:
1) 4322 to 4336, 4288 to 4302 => 0.012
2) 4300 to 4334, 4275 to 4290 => 0.010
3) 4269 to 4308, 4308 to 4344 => 0.011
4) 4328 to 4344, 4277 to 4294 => 0.016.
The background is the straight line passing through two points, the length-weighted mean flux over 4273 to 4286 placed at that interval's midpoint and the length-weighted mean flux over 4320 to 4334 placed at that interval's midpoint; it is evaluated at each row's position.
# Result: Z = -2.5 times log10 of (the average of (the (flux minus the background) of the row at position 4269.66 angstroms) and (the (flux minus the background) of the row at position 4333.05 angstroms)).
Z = 3.0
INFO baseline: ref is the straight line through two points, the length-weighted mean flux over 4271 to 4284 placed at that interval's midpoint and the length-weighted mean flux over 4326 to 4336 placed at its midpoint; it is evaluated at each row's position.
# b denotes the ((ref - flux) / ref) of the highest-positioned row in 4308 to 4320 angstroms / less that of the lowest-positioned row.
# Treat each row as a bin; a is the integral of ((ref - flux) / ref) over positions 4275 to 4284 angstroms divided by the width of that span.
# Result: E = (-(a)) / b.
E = 0.0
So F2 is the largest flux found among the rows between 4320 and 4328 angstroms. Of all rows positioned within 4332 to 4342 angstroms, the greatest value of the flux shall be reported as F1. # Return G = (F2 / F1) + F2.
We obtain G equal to 11.8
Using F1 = 11.2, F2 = 10.8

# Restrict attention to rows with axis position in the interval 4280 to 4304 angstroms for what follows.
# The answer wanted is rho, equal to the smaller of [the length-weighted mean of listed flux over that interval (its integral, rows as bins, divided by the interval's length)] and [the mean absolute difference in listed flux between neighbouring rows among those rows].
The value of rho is 0.28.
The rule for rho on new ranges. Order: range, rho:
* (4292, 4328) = 0.38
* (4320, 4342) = 0.31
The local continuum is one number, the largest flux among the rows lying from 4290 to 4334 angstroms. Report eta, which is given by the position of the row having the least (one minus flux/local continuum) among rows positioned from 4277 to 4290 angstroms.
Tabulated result 4281.47 angstroms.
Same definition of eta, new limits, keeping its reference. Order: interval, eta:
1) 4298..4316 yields 4299.26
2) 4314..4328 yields 4323.08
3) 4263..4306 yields 4299.26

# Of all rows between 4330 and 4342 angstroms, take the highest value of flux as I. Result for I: 11.2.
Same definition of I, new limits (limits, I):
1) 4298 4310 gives 10.2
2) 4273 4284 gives 9.59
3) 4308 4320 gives 10.2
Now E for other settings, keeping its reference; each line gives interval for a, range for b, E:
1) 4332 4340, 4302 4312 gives 1.3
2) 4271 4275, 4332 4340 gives 0.3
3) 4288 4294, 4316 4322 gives -3.1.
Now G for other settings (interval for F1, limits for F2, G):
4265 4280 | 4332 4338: 12.0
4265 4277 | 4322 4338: 12.1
